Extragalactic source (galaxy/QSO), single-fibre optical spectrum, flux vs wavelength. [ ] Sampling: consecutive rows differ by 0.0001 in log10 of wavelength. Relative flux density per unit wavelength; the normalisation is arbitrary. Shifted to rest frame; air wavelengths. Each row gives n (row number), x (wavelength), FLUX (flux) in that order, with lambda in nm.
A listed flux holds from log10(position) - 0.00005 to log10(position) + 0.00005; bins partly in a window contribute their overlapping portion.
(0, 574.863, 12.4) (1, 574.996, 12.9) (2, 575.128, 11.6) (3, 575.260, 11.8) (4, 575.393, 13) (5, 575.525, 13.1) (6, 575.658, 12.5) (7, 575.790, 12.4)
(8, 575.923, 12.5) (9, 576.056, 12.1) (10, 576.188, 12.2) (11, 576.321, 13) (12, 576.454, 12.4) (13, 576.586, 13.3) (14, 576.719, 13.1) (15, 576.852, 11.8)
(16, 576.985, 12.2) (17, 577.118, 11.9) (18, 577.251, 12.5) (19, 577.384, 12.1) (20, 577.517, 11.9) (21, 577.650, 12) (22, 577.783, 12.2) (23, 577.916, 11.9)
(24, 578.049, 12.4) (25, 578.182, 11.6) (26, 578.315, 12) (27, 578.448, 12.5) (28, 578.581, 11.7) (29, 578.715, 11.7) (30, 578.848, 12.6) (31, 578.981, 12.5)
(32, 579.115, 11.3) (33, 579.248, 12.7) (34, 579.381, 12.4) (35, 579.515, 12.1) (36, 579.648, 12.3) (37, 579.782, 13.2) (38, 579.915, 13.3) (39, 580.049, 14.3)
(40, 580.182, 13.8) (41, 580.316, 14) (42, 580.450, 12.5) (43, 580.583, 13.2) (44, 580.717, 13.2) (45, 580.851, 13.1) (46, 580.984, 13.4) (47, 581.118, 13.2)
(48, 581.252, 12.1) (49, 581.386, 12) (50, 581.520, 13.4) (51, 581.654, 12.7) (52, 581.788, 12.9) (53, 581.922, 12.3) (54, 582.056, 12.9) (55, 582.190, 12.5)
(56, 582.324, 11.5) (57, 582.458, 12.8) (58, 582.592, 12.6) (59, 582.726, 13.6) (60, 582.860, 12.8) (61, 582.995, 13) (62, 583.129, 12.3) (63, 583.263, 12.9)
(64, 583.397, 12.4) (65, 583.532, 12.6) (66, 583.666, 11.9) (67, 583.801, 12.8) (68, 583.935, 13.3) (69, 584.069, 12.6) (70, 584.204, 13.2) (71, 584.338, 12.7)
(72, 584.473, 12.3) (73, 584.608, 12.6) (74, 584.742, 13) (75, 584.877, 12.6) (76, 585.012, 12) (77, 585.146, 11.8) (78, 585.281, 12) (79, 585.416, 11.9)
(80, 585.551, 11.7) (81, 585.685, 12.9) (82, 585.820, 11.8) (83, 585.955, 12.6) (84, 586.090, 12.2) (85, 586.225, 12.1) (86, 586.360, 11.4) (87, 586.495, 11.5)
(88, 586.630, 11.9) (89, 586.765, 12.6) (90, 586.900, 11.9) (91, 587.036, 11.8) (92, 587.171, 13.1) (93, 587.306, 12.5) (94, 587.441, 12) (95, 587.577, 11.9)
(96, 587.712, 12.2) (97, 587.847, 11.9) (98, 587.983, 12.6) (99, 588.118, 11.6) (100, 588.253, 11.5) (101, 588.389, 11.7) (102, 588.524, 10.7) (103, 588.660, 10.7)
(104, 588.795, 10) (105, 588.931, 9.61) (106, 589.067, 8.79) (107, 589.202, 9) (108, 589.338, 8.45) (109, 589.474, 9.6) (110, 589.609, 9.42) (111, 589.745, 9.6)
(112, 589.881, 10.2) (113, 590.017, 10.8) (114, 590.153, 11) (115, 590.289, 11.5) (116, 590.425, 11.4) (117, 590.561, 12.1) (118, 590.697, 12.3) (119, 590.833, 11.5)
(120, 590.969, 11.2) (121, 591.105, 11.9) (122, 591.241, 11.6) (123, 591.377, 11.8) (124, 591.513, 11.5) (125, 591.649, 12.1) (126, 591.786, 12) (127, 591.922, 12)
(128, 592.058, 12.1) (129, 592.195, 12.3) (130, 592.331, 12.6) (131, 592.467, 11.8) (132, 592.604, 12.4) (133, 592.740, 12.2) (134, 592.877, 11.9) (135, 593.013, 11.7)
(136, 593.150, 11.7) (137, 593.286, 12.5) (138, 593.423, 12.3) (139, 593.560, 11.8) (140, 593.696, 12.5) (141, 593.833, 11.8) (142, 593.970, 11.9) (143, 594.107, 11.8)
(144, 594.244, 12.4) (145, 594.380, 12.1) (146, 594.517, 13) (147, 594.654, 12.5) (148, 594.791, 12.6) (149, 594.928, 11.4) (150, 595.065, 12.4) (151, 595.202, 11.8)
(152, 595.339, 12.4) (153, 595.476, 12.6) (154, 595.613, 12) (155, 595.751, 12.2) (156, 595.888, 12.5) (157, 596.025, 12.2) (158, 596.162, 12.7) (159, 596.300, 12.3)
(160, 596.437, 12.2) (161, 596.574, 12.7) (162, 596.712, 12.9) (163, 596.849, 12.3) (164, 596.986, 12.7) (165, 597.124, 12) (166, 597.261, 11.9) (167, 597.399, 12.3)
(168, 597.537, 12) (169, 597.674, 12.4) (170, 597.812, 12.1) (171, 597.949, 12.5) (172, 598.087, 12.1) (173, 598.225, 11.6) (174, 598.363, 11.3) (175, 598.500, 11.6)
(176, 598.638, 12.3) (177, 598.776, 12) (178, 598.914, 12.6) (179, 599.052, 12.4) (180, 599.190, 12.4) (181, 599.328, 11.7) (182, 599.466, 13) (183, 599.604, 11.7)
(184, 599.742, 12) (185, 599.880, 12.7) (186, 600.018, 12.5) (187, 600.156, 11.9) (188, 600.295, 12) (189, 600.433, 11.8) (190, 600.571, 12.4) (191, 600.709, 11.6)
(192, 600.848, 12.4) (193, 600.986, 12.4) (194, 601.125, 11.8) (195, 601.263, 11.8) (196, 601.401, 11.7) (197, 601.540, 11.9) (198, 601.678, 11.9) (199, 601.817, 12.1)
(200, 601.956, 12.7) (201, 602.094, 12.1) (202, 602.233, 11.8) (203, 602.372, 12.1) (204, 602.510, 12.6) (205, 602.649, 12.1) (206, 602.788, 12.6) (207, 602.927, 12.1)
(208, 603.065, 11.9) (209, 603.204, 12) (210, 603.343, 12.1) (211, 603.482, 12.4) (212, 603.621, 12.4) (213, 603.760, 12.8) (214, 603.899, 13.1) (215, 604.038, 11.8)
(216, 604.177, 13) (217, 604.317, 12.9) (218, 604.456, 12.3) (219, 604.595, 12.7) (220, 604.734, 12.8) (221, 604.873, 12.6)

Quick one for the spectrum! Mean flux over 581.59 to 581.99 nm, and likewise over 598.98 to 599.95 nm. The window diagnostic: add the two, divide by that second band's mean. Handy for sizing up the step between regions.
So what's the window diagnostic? 2.029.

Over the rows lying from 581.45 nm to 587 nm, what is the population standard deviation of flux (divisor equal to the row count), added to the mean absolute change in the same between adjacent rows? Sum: 1.1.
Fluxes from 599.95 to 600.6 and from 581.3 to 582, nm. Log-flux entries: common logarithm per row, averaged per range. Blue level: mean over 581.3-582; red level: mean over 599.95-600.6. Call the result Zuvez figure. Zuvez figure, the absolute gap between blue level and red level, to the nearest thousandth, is 0.019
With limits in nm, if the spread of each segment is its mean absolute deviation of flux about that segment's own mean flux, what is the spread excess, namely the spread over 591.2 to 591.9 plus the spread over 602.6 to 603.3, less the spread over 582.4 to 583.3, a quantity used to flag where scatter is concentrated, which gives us 0.12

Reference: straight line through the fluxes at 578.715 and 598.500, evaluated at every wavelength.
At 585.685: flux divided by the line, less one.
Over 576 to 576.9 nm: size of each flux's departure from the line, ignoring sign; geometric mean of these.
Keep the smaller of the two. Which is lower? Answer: 0.11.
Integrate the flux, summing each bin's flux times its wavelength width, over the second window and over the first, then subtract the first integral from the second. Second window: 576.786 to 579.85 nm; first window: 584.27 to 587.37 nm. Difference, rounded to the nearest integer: -1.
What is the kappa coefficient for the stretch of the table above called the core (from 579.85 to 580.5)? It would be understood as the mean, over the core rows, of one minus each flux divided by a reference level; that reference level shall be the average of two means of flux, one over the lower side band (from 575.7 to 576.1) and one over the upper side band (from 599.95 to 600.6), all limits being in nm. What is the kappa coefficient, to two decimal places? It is -0.11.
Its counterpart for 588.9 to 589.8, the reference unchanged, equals 0.25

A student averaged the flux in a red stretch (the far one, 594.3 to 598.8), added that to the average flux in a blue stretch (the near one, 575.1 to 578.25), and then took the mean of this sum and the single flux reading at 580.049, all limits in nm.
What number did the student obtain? 19.4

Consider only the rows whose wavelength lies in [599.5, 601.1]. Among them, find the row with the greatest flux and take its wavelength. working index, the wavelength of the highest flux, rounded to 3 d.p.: 599.880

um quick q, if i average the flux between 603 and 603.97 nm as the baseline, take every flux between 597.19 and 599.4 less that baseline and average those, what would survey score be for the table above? -0.31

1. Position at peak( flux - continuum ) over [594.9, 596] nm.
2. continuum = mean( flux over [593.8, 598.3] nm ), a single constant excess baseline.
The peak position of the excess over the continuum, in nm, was 595.476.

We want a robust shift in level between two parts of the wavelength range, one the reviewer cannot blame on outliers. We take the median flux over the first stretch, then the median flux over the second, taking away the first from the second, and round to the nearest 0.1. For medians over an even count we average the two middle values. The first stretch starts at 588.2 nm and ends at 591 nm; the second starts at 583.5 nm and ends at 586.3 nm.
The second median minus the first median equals 1.9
